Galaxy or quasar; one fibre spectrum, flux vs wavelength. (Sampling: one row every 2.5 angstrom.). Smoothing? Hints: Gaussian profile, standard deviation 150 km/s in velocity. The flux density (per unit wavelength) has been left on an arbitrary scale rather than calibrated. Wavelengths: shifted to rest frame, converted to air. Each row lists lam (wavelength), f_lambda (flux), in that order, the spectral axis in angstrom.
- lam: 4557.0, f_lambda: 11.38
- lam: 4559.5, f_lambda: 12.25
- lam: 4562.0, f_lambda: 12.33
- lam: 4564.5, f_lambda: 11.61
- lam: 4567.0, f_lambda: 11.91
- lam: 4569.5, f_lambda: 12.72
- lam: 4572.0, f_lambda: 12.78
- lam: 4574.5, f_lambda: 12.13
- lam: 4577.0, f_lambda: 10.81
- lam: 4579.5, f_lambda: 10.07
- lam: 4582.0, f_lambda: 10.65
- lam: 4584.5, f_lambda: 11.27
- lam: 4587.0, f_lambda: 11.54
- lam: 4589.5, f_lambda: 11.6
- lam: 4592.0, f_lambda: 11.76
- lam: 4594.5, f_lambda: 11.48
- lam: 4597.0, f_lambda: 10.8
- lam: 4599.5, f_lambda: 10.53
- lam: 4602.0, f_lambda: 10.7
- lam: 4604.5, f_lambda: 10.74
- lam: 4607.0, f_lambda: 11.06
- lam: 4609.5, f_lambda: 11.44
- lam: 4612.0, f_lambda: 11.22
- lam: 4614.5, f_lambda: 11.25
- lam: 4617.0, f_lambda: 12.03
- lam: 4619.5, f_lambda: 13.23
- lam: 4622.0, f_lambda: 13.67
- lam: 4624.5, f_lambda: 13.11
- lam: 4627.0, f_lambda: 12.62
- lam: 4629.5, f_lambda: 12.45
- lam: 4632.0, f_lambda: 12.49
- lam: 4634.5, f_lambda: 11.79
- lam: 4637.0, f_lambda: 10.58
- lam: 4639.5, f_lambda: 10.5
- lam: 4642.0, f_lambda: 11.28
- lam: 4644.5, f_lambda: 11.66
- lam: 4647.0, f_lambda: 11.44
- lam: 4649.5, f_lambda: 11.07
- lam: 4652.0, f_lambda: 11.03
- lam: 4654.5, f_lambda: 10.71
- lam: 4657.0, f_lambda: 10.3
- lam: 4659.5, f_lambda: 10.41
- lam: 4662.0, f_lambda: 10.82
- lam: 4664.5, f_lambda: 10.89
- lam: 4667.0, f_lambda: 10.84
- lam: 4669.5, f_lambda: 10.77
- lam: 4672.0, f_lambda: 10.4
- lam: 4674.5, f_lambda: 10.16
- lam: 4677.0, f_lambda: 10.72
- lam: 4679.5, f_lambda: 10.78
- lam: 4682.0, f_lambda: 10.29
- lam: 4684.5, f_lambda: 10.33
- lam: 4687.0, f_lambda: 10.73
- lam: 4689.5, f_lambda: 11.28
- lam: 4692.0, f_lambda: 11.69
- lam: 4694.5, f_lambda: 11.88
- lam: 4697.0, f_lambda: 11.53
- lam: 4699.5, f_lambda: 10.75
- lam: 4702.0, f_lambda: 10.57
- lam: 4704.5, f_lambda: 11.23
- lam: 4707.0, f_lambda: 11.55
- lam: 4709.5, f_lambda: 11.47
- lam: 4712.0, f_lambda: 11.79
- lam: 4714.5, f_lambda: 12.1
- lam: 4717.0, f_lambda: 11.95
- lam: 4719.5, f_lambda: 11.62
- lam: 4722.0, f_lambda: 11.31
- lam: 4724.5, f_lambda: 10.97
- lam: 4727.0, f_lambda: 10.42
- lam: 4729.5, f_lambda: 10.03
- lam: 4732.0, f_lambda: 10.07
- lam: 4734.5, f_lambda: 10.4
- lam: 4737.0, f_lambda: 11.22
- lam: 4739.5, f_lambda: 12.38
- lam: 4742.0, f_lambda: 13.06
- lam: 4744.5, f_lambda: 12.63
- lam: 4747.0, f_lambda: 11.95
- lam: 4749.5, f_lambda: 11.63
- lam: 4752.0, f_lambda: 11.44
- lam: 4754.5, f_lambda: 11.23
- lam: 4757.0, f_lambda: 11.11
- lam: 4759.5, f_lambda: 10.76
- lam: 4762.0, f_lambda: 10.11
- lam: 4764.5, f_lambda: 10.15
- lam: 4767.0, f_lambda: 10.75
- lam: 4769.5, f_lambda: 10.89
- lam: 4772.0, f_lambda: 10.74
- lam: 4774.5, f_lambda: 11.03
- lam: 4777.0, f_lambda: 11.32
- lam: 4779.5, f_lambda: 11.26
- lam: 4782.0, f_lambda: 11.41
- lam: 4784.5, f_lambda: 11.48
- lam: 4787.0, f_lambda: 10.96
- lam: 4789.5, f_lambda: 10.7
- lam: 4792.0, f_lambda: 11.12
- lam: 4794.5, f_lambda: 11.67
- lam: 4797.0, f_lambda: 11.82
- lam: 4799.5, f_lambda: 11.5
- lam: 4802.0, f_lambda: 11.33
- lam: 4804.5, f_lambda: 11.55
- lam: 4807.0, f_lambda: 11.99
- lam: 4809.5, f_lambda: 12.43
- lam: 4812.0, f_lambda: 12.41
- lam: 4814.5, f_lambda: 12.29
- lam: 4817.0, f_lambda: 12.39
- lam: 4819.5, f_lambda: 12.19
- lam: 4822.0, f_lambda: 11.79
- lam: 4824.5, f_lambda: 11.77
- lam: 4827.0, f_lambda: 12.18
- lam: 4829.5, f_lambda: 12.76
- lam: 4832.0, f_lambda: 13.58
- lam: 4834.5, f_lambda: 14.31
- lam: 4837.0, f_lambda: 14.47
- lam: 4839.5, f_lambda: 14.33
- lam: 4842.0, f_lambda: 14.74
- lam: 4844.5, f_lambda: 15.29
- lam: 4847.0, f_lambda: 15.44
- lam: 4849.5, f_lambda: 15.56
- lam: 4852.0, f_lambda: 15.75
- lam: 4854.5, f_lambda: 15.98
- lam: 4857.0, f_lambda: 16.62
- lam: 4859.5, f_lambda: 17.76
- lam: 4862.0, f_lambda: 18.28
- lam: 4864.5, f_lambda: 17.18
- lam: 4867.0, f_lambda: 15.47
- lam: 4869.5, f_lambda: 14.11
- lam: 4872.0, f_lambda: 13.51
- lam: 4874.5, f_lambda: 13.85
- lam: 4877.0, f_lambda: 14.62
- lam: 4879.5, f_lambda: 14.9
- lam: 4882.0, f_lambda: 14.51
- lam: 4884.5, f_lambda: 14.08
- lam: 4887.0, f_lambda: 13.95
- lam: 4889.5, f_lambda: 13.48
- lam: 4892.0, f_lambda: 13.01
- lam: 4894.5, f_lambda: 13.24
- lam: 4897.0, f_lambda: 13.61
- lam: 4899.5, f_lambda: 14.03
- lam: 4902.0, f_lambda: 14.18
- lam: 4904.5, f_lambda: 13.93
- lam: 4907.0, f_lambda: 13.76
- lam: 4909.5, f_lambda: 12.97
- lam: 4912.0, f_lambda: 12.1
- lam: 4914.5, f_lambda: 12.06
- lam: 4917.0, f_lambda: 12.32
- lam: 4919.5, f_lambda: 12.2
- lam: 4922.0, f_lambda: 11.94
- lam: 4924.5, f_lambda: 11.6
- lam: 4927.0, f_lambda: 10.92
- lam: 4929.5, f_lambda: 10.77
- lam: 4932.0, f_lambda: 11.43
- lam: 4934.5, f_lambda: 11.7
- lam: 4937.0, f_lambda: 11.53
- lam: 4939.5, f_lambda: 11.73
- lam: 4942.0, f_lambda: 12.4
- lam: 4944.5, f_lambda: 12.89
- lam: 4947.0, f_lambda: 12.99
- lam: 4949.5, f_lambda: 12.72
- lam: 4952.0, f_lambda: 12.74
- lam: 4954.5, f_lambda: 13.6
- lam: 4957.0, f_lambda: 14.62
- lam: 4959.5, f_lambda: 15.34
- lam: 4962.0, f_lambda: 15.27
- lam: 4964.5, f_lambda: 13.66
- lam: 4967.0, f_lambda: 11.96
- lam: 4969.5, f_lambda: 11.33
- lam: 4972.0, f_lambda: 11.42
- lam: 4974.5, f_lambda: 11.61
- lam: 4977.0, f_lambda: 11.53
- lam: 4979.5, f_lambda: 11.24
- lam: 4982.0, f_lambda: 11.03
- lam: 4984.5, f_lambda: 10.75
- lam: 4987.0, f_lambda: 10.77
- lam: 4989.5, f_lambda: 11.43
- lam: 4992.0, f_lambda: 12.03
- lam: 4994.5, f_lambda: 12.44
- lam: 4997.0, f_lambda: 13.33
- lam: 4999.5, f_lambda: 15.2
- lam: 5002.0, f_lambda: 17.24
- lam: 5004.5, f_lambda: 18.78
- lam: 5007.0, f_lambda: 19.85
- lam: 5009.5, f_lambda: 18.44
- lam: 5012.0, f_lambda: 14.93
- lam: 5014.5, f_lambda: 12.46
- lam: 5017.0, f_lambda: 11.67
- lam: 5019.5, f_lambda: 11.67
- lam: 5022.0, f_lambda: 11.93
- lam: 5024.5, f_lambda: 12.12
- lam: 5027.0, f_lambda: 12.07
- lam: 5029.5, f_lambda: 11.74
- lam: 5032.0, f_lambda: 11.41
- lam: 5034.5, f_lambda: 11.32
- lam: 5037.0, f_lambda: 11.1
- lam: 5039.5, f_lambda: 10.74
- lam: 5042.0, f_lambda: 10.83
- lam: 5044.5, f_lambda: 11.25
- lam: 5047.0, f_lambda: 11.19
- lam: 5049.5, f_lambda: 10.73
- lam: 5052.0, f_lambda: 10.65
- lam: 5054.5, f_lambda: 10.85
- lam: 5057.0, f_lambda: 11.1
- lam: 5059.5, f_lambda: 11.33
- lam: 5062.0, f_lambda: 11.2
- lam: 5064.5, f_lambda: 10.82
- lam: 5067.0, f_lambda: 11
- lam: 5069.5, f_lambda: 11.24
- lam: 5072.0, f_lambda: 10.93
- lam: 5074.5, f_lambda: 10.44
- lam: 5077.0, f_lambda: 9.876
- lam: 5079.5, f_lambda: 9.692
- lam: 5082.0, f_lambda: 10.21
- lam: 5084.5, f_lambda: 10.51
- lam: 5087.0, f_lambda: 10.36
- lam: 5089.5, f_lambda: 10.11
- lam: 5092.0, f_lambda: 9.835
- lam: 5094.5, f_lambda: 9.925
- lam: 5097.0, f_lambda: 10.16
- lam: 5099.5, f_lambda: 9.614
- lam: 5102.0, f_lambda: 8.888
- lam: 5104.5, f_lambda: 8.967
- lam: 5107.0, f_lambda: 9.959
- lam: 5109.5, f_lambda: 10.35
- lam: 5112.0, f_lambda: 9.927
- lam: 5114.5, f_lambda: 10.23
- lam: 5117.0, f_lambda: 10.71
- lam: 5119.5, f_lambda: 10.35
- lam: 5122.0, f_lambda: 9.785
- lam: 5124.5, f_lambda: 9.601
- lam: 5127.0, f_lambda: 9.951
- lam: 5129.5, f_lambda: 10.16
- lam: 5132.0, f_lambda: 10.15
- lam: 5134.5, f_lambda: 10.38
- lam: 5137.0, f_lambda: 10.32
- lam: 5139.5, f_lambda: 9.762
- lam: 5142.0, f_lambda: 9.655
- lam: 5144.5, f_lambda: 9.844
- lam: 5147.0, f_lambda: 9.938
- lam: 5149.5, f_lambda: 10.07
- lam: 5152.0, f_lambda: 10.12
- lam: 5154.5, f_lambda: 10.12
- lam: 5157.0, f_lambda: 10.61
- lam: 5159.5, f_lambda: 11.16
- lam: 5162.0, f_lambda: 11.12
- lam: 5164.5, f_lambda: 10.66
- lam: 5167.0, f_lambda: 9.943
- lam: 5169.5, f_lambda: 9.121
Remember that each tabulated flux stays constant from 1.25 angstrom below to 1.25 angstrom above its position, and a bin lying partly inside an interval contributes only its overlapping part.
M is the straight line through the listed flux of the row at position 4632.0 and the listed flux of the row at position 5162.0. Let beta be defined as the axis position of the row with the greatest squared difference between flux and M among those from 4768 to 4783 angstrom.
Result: 4772.0 angstrom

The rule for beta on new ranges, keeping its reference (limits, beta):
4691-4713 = 4702.0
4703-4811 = 4729.5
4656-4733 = 4674.5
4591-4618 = 4599.5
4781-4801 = 4789.5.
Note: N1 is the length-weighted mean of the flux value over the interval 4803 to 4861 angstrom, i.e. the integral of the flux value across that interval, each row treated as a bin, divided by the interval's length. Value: 13.8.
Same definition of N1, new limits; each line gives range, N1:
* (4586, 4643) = 11.6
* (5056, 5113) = 10.3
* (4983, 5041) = 13.2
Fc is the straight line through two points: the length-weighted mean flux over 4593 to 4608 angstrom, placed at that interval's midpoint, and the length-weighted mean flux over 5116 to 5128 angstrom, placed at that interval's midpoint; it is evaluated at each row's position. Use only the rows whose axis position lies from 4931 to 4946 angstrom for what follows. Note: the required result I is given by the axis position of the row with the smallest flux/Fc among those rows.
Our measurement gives 4932.0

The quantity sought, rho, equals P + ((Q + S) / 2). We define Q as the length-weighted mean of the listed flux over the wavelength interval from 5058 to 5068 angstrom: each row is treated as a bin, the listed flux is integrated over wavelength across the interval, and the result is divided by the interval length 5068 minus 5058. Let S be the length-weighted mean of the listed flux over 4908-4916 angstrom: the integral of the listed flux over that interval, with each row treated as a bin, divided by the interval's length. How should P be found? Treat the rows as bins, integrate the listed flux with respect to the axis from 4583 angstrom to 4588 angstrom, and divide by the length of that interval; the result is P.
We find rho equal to 23.1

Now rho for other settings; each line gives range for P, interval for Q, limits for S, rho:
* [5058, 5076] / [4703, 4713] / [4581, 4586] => 22.2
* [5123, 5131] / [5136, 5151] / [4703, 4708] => 20.5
